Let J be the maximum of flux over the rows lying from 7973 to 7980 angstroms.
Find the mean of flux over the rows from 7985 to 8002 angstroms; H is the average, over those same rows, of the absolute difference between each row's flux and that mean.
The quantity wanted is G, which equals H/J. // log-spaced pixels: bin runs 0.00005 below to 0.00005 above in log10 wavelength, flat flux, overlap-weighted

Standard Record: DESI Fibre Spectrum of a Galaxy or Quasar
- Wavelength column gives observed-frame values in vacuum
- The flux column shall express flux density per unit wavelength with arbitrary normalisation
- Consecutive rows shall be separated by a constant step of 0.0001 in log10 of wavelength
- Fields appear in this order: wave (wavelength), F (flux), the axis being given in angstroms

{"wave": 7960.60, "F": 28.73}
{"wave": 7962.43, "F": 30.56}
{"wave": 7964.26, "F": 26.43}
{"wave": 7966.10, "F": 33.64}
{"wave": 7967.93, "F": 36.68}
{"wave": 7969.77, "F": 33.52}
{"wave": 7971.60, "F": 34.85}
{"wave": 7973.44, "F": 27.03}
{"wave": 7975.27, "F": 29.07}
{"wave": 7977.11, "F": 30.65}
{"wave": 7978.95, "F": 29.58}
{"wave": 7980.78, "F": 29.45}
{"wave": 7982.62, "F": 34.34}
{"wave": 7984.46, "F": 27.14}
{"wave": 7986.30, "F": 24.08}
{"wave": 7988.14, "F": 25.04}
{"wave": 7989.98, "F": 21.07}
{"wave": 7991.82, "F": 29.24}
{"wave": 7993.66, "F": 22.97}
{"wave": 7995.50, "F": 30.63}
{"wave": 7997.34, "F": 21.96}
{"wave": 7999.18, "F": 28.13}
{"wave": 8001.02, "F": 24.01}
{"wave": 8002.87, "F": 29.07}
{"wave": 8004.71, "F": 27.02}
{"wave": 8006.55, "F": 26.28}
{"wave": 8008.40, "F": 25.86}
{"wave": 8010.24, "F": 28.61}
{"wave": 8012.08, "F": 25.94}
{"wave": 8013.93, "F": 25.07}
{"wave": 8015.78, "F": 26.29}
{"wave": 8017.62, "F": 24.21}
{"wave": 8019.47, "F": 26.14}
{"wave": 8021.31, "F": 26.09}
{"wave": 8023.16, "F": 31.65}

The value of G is 0.09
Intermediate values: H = 2.7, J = 30.65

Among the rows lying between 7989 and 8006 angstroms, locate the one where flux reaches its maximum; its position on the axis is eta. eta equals 7995.50 angstroms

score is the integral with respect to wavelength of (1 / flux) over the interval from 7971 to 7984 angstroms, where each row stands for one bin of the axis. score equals 0.43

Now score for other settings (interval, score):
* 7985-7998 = 0.53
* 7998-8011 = 0.49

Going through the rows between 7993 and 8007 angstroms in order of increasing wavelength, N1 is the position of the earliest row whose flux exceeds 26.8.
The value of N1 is 7995.50 angstroms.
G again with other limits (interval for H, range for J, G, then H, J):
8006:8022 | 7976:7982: 0.02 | 0.7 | 30.65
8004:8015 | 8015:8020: 0.03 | 0.9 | 26.29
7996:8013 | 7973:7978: 0.05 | 1.7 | 30.65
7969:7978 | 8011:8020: 0.10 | 2.5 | 26.29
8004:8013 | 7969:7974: 0.02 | 0.9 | 34.85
